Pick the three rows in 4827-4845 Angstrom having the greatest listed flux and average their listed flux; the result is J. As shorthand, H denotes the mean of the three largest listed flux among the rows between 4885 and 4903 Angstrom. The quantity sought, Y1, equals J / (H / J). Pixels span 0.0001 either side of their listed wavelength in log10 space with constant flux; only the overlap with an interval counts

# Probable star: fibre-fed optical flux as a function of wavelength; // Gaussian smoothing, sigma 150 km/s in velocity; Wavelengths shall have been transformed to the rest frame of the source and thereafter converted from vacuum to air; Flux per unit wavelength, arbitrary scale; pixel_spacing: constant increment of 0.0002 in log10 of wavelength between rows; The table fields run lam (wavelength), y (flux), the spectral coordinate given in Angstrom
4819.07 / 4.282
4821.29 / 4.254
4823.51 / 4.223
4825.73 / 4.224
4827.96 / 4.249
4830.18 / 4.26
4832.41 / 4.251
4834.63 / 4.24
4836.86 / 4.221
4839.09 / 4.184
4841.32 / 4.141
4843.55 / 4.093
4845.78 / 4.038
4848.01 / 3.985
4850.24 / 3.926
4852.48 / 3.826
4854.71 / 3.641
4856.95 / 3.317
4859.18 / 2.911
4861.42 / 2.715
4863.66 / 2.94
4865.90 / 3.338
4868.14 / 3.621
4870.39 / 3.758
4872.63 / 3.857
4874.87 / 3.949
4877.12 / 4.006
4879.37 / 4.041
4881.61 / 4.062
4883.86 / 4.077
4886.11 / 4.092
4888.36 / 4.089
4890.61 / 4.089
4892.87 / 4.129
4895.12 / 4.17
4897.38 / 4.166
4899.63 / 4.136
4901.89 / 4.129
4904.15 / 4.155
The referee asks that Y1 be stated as 4.35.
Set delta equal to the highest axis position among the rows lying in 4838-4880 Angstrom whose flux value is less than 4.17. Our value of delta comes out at 4879.37 Angstrom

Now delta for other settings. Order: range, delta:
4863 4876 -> 4874.87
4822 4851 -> 4850.24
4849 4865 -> 4863.66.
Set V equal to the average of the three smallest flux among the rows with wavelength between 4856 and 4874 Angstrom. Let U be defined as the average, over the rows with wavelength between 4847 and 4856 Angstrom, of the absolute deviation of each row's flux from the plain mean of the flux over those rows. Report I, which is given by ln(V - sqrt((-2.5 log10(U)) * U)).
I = 0.85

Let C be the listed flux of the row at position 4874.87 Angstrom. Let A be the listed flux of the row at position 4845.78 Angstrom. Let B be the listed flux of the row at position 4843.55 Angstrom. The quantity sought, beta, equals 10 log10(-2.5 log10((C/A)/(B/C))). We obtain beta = -12.0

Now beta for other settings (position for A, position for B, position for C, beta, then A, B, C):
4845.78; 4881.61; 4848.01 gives -14.5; 4.038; 4.062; 3.985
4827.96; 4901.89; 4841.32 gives -16.1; 4.249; 4.129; 4.141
